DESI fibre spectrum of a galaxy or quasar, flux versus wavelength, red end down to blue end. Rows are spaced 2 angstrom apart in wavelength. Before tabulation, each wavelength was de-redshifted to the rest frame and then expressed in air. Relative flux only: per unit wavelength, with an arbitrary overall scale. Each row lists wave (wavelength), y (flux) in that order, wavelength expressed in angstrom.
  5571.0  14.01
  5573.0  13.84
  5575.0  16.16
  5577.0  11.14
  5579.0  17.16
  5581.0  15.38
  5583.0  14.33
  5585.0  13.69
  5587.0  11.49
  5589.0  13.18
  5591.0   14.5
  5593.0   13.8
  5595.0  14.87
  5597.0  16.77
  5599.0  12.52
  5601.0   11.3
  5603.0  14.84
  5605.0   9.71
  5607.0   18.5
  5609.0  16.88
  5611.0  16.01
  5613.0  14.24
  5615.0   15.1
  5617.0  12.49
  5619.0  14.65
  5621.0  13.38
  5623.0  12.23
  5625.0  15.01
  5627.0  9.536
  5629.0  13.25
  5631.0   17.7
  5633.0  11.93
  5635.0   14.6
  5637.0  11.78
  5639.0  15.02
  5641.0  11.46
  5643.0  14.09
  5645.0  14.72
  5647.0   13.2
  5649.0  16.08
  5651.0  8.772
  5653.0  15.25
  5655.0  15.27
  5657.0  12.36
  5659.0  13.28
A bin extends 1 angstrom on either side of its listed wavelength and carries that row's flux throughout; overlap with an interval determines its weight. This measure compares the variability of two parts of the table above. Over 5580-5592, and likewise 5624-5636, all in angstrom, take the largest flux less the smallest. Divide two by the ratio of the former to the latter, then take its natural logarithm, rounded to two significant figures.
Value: 1.4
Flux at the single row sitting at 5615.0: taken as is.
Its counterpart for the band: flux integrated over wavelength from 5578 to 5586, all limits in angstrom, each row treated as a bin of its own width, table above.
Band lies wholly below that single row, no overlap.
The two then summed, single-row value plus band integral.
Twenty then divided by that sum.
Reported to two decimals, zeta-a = 0.15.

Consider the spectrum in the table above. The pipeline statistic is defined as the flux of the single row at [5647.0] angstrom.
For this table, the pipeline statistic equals 13.2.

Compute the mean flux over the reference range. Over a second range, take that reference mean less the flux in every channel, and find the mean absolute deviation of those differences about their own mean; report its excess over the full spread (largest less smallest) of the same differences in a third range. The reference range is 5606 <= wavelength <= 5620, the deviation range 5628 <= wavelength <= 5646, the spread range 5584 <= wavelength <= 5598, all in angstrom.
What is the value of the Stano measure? -3.7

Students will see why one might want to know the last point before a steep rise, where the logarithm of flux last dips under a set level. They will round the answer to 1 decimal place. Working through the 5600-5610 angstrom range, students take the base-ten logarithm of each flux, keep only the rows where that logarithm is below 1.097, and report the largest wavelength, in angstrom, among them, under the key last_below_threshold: 5605.0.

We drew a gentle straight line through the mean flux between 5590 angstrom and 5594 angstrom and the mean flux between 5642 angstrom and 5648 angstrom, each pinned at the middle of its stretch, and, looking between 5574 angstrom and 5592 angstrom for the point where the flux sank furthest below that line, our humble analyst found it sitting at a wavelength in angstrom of 5577.0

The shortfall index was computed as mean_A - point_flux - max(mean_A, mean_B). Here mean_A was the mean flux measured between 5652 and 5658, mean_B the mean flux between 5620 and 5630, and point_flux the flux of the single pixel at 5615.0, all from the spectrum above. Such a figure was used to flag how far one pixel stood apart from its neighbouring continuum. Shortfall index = -15.1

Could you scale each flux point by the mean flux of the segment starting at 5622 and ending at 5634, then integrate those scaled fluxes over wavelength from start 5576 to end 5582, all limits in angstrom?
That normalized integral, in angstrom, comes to 6.6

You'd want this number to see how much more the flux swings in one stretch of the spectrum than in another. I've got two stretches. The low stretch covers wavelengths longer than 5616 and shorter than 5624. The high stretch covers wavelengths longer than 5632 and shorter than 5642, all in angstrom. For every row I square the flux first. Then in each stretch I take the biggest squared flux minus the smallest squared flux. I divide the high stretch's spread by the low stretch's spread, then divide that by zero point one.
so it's 14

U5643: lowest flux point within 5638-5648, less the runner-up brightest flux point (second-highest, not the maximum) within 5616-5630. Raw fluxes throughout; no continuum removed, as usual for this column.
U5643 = -3.2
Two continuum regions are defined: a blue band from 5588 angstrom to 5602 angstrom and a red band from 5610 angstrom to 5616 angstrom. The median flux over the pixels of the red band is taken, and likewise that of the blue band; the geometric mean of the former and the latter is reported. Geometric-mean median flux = 14.4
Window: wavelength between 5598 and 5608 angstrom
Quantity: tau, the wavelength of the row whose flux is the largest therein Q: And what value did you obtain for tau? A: 5607.0 angstrom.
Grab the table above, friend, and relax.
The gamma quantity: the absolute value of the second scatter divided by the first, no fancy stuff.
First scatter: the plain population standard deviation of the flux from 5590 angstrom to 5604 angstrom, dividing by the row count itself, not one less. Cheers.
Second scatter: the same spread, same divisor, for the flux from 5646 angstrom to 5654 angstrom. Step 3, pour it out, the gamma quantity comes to 1.7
